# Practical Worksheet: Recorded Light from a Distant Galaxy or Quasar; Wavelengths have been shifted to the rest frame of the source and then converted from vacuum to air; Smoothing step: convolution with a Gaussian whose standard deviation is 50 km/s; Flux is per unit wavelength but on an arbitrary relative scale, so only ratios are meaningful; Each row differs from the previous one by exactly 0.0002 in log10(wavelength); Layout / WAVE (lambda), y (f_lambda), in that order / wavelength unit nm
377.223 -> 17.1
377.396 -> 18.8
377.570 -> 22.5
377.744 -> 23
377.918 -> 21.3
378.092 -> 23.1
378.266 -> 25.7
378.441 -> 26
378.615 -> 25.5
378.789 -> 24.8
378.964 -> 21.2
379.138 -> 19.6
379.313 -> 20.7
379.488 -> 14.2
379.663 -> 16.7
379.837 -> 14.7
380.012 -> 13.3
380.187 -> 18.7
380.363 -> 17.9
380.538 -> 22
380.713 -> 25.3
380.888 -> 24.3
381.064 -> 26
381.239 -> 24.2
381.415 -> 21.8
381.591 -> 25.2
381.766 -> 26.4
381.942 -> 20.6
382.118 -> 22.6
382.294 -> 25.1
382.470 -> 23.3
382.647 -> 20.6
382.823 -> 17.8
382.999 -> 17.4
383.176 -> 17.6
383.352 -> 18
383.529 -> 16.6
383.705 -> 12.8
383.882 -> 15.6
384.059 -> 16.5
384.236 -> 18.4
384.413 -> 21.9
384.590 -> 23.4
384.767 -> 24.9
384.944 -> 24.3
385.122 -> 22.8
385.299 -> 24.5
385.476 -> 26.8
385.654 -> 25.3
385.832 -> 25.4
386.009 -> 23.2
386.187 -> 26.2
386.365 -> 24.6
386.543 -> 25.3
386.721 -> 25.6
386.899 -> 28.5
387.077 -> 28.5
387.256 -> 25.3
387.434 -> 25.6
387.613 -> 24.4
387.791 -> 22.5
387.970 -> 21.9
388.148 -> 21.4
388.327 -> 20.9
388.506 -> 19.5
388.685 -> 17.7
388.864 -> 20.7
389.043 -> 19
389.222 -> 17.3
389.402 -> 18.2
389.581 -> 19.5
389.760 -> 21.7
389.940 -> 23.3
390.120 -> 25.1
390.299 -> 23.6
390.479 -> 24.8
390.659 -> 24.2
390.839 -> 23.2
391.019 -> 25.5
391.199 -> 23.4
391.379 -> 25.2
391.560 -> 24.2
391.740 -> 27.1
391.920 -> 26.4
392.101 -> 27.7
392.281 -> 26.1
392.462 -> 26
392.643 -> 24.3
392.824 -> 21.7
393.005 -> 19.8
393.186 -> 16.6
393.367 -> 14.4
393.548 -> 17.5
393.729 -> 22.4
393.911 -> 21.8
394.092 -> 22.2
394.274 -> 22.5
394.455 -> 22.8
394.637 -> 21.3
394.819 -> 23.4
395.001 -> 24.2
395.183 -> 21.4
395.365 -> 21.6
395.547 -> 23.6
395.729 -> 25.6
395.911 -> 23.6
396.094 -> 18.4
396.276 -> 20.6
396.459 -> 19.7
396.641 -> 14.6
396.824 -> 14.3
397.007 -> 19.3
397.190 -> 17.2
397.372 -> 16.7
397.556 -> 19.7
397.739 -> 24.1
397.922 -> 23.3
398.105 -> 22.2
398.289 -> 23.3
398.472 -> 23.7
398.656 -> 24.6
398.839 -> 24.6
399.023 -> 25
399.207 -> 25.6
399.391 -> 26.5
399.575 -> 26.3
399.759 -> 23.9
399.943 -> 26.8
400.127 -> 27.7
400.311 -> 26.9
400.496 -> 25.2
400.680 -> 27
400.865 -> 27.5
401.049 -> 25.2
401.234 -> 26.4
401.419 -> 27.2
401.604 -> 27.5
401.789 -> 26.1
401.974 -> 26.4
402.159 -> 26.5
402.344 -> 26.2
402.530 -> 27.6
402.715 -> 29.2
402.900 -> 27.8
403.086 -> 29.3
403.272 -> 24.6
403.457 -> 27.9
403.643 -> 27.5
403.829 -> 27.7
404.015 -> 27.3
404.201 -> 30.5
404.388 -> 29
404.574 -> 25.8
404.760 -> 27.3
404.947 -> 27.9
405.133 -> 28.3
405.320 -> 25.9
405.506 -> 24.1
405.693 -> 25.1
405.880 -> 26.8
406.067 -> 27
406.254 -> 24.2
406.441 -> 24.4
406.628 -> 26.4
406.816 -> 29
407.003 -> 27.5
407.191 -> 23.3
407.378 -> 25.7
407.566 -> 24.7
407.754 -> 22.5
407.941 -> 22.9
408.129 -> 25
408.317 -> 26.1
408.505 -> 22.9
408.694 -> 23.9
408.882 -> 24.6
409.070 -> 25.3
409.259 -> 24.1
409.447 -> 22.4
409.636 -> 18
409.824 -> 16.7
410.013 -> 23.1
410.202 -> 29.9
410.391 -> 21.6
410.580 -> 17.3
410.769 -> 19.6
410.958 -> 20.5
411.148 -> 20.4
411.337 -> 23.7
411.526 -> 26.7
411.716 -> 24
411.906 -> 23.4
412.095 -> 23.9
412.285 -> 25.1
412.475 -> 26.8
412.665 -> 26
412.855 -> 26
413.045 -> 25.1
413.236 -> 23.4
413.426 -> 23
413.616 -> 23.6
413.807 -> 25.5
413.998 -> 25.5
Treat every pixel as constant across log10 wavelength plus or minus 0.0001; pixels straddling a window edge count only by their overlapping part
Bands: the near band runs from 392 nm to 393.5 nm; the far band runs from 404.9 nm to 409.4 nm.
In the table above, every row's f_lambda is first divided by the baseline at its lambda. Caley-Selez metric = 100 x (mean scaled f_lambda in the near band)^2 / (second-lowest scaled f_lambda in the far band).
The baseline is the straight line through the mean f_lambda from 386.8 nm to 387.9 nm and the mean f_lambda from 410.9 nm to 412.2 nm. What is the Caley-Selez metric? 79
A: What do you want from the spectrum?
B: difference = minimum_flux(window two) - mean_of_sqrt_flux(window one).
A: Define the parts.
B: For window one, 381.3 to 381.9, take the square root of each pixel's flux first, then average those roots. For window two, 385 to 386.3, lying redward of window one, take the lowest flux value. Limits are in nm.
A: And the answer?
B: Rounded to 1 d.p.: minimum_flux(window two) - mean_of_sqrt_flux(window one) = 17.9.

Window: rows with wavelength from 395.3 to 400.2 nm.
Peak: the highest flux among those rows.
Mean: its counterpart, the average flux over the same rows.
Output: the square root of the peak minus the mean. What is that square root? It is 2.32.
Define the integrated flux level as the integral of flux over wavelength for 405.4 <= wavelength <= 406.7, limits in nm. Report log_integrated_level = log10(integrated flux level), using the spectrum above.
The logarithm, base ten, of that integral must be 1.52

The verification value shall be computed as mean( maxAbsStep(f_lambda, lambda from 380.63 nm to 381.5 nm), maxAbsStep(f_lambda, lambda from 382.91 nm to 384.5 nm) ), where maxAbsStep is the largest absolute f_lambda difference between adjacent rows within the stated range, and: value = 3.1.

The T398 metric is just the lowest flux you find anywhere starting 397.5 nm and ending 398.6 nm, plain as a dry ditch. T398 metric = 19.7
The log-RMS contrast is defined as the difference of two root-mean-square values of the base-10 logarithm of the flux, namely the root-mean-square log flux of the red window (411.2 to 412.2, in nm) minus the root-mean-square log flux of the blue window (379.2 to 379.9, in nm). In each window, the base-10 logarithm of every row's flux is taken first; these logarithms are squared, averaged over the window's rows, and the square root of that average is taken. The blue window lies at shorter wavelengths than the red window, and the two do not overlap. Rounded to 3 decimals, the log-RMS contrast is 0.170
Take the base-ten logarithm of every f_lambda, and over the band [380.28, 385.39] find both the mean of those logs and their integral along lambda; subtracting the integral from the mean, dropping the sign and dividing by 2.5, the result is 2.2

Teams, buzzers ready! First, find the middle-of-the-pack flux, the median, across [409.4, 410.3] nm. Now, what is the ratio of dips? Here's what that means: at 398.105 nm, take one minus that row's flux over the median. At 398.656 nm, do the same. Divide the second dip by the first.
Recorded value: -11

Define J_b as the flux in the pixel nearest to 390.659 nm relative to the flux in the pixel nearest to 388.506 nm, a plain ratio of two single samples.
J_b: 1.2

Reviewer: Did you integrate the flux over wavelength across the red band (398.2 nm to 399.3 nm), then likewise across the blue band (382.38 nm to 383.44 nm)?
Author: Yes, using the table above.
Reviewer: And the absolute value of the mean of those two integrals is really 24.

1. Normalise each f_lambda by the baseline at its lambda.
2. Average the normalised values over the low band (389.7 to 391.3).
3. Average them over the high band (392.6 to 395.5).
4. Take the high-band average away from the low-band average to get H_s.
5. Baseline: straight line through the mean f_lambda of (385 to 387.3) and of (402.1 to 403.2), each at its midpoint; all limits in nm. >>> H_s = 0.12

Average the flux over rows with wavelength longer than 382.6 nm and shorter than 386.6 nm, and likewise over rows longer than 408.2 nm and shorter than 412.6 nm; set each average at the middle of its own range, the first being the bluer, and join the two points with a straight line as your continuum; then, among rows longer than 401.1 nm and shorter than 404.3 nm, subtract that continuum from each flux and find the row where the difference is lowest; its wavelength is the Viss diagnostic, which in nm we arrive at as 403.272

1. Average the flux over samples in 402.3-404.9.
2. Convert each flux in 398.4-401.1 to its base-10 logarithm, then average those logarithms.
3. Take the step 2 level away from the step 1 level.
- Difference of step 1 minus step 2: 26.3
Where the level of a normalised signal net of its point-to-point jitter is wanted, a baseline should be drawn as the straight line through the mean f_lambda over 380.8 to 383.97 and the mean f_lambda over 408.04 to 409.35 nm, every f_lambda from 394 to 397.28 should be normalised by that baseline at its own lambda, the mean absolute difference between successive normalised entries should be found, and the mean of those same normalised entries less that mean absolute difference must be 0.83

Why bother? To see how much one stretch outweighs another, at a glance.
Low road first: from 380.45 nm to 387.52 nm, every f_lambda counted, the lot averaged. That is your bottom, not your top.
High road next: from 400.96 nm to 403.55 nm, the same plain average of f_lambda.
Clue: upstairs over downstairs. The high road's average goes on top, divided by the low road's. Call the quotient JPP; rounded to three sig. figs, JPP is 1.19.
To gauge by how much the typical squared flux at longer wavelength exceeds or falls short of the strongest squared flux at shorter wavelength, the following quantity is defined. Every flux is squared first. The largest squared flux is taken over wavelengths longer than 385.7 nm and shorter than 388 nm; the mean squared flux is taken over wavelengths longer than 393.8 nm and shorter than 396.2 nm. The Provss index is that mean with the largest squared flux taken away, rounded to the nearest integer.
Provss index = -304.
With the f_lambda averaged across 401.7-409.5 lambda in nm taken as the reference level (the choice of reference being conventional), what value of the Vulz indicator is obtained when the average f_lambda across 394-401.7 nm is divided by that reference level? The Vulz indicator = 0.89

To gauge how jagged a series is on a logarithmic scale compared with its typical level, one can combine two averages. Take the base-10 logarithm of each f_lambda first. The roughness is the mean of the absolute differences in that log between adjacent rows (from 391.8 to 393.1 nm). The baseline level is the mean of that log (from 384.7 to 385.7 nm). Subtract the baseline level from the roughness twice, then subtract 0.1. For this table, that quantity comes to -2.86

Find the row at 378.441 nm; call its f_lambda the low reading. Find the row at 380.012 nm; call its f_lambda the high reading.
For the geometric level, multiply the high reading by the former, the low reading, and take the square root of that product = 18.6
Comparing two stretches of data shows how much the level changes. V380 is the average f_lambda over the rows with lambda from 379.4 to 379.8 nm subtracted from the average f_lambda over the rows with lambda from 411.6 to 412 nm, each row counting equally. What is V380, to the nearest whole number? 8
